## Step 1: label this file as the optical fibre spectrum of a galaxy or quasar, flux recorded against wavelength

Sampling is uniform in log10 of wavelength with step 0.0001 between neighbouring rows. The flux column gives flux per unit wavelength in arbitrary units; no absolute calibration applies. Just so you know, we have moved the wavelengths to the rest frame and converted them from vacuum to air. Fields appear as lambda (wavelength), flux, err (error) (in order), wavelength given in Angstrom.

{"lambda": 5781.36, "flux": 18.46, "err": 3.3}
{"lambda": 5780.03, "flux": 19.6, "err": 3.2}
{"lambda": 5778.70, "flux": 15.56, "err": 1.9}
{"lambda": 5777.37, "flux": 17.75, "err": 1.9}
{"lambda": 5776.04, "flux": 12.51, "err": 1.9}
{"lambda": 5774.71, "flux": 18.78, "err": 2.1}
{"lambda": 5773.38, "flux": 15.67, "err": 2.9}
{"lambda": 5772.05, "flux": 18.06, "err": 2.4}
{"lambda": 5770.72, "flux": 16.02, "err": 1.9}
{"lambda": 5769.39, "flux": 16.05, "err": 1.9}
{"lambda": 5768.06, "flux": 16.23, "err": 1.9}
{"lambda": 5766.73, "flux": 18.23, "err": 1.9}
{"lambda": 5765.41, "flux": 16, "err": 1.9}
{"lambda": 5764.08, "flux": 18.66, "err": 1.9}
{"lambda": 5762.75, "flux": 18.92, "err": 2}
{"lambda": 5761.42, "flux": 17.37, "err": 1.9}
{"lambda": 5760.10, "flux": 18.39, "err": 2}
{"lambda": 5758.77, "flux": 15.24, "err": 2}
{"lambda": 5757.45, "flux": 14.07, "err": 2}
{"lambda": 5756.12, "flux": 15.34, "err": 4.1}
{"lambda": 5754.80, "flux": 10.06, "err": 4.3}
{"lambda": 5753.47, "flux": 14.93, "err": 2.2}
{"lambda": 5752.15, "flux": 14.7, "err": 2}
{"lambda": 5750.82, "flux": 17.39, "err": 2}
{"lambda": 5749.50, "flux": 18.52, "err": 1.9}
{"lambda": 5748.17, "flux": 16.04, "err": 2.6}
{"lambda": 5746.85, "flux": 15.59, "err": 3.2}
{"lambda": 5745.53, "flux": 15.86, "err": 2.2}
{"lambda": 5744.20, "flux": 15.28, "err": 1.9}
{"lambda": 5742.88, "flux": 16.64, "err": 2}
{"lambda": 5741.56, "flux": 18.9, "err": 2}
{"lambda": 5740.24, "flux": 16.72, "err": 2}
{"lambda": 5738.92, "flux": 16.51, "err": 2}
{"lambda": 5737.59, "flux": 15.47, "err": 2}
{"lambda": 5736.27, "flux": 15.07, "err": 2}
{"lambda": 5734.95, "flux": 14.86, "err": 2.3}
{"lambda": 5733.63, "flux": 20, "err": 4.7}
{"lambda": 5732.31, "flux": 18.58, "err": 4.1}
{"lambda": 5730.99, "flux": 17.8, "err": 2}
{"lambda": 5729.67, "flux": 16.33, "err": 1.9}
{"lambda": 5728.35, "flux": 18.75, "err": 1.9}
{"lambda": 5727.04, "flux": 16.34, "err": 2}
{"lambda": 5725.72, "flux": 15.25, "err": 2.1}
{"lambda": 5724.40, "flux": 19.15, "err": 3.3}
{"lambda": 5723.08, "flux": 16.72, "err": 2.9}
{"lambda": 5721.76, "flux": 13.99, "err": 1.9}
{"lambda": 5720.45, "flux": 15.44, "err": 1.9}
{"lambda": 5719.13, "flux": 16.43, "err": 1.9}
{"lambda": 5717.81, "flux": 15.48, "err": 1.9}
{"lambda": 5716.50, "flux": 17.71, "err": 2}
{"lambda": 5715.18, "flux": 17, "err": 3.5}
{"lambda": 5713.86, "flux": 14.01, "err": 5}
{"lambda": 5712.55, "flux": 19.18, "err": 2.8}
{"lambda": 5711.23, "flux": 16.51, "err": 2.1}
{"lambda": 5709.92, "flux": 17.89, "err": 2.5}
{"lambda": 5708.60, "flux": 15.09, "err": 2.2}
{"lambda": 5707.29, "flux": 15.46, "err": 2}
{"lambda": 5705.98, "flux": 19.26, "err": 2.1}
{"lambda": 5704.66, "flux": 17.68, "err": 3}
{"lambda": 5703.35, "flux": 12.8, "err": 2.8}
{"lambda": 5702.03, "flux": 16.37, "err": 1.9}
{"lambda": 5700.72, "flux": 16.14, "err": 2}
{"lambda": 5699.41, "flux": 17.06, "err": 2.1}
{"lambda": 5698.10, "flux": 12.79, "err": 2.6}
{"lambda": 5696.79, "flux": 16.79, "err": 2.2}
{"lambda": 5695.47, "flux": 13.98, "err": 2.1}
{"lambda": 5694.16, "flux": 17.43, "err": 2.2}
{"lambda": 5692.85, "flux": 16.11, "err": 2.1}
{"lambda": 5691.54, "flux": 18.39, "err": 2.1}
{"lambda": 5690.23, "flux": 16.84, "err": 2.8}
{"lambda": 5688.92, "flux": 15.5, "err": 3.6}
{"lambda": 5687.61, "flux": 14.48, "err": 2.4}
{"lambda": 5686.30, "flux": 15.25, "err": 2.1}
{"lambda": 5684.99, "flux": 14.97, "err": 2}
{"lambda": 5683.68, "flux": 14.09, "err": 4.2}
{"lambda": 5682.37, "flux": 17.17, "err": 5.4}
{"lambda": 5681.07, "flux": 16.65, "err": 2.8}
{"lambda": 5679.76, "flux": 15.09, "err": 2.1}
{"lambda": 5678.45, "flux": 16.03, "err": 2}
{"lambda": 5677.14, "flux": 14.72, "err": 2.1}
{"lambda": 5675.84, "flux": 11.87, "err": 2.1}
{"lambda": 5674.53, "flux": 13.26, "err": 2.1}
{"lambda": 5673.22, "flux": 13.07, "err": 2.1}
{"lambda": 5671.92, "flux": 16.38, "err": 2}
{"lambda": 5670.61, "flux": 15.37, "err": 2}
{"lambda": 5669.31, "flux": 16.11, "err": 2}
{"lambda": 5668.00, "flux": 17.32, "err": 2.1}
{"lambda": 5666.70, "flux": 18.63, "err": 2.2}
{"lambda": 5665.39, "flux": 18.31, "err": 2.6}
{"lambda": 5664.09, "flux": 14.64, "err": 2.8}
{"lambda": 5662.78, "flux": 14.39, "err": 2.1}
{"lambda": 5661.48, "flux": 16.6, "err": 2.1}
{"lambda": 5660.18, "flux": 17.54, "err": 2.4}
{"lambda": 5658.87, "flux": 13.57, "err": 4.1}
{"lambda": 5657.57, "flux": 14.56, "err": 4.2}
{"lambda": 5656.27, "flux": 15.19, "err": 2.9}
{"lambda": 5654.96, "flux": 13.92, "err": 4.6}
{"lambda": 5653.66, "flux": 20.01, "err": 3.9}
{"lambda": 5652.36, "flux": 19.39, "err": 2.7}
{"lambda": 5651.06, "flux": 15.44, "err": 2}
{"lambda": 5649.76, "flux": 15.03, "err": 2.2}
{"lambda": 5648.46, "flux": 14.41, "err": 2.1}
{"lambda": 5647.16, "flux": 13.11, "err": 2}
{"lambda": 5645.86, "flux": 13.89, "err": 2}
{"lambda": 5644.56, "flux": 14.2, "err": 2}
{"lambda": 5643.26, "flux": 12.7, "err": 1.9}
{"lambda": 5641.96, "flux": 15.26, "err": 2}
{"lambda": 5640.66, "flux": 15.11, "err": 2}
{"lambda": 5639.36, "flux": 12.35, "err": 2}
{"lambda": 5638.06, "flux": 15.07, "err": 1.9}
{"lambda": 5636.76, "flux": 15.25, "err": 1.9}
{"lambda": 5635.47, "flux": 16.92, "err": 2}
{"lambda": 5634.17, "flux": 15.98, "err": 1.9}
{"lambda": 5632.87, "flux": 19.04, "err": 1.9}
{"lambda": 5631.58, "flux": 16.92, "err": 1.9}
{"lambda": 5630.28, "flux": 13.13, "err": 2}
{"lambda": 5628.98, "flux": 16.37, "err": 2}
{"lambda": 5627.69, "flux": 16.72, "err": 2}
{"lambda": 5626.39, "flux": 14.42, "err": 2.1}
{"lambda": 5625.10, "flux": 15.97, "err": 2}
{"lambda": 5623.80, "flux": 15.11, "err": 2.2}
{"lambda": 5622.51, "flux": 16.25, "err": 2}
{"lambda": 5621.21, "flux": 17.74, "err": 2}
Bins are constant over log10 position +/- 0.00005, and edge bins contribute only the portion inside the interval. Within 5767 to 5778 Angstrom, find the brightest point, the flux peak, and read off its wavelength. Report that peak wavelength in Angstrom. 5774.71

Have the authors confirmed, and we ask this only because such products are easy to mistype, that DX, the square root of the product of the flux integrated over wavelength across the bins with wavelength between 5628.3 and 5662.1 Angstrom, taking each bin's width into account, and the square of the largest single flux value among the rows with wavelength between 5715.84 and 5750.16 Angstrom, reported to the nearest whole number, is 457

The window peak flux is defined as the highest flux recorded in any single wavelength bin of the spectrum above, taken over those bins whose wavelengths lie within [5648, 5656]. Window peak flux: 20.01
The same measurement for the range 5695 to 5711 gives 19.26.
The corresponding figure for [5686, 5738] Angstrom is 20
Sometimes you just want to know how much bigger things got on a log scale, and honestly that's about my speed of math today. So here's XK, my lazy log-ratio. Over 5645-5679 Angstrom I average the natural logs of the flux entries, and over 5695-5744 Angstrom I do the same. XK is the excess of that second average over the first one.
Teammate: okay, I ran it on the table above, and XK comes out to 0.07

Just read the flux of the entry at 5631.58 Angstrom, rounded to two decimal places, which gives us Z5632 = 16.92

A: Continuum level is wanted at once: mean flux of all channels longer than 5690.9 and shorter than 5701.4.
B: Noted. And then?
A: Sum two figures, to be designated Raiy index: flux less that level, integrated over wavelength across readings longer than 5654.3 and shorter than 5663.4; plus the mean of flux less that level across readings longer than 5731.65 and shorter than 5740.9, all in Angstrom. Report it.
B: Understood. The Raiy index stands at -8.2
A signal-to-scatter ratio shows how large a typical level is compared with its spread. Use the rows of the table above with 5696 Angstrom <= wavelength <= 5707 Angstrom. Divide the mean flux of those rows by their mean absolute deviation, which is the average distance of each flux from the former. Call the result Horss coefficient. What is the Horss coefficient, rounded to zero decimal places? 10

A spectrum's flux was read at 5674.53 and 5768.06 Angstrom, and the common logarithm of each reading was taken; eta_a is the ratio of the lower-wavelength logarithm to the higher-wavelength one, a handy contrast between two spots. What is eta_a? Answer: 0.93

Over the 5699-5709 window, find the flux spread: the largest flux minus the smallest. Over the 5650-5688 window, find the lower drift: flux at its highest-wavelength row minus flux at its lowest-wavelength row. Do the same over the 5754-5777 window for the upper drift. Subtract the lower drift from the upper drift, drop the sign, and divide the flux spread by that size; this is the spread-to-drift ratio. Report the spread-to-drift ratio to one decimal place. 1.9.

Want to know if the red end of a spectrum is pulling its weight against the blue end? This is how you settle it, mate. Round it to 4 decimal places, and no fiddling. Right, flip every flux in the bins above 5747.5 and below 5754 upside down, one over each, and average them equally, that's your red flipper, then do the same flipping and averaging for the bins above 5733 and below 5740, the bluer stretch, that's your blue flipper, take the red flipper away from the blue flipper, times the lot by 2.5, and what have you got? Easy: 0.0000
